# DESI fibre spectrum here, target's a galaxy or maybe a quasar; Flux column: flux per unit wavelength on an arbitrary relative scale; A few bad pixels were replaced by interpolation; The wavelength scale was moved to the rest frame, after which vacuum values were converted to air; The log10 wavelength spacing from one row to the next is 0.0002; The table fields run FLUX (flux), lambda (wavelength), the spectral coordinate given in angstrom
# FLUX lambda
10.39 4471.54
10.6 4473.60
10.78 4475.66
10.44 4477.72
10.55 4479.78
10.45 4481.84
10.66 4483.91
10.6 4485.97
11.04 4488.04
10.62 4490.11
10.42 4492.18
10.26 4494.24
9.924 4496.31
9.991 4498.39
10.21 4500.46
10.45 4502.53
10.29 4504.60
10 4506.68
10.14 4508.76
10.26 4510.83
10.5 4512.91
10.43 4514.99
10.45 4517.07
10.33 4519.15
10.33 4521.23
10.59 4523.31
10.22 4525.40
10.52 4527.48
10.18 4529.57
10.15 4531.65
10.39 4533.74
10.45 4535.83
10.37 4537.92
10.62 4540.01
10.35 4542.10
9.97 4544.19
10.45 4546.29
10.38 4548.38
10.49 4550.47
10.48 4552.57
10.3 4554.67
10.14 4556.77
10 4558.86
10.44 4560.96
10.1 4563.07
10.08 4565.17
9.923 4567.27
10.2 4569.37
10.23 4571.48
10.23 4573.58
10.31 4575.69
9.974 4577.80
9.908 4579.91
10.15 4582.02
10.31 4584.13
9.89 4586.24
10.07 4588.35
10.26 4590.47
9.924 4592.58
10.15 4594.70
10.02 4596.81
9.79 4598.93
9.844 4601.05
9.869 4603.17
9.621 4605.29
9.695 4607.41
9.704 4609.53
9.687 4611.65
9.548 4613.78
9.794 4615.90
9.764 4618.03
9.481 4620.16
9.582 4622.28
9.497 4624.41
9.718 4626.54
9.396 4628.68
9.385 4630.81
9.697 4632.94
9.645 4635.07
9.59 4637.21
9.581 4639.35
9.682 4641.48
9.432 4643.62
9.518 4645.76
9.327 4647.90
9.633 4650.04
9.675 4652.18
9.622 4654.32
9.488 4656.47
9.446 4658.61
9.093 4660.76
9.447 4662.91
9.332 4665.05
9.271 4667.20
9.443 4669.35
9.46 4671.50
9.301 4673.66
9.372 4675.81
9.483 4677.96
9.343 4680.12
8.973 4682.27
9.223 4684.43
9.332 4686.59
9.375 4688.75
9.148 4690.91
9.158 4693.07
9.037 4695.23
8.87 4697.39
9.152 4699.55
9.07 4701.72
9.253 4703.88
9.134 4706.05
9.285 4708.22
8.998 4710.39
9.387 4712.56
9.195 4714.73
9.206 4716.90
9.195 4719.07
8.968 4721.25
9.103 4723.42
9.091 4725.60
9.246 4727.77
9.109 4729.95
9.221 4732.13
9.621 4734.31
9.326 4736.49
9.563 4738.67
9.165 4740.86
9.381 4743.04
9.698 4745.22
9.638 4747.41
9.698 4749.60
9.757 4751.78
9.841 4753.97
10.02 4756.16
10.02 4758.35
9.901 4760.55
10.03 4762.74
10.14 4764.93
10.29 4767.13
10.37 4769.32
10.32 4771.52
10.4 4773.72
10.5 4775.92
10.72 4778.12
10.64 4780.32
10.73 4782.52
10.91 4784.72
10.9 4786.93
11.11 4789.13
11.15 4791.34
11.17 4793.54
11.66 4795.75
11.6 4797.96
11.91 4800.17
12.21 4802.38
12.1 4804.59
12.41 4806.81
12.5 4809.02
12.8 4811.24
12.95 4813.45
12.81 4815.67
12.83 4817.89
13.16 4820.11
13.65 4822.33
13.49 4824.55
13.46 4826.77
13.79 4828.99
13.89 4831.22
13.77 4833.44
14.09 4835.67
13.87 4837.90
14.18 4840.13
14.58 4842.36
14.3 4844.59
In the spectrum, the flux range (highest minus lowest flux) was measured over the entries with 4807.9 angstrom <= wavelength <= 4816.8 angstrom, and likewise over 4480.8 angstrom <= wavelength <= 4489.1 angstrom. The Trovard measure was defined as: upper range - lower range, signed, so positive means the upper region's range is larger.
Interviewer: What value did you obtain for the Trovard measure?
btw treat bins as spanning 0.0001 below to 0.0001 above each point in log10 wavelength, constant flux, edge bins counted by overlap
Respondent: -0.140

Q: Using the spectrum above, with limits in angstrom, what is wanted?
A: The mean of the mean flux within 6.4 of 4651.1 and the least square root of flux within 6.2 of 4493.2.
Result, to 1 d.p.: 6.3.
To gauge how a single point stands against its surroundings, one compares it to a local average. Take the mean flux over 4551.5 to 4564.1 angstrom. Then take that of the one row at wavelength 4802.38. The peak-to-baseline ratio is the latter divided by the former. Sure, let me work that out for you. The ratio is 1.19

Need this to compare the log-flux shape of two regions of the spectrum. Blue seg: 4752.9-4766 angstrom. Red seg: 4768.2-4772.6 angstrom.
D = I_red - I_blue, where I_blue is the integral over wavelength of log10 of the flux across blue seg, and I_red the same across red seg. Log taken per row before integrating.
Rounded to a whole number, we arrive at -9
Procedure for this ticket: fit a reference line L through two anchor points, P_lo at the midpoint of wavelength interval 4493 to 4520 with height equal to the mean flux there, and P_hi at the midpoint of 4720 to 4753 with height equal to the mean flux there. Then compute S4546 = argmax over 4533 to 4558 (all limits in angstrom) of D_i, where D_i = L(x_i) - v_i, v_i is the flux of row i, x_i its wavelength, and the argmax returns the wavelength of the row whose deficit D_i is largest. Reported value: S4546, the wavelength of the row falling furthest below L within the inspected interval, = 4544.19 angstrom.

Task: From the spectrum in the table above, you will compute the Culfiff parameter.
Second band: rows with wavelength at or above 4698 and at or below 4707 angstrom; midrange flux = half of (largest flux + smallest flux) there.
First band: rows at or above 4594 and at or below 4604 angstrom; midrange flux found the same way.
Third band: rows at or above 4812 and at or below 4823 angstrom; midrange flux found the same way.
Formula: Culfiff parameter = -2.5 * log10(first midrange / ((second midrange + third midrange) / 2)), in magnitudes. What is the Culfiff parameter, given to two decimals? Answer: 0.13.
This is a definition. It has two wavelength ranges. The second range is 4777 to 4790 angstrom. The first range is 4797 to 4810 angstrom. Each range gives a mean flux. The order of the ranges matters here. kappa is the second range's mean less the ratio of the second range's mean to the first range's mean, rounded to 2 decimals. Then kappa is 9.94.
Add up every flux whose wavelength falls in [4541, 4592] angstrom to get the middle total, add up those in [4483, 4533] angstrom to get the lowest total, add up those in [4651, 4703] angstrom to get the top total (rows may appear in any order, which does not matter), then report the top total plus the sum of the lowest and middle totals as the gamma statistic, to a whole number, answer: 716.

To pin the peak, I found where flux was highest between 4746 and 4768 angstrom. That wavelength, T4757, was 4767.13 angstrom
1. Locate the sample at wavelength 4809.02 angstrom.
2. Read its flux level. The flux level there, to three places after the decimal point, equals 12.500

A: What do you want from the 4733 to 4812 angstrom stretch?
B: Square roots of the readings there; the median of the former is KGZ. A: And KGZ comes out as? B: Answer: 3.22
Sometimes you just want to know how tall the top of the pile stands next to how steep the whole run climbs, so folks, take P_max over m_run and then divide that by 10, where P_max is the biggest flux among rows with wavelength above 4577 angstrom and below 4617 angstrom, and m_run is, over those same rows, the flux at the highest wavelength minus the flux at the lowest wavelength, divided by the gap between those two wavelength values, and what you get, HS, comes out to -218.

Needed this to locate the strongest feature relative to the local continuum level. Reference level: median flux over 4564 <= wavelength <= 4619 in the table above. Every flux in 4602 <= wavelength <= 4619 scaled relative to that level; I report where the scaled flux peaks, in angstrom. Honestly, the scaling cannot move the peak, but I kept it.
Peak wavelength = 4603.17 angstrom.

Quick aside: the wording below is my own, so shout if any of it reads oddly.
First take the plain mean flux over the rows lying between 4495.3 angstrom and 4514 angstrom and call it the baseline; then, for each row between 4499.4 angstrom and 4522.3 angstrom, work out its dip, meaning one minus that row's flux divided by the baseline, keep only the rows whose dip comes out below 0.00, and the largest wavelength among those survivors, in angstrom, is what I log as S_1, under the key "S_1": 4521.23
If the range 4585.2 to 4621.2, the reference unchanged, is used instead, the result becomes 4590.47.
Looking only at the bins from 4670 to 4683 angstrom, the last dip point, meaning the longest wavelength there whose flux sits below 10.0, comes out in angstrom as 4682.27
